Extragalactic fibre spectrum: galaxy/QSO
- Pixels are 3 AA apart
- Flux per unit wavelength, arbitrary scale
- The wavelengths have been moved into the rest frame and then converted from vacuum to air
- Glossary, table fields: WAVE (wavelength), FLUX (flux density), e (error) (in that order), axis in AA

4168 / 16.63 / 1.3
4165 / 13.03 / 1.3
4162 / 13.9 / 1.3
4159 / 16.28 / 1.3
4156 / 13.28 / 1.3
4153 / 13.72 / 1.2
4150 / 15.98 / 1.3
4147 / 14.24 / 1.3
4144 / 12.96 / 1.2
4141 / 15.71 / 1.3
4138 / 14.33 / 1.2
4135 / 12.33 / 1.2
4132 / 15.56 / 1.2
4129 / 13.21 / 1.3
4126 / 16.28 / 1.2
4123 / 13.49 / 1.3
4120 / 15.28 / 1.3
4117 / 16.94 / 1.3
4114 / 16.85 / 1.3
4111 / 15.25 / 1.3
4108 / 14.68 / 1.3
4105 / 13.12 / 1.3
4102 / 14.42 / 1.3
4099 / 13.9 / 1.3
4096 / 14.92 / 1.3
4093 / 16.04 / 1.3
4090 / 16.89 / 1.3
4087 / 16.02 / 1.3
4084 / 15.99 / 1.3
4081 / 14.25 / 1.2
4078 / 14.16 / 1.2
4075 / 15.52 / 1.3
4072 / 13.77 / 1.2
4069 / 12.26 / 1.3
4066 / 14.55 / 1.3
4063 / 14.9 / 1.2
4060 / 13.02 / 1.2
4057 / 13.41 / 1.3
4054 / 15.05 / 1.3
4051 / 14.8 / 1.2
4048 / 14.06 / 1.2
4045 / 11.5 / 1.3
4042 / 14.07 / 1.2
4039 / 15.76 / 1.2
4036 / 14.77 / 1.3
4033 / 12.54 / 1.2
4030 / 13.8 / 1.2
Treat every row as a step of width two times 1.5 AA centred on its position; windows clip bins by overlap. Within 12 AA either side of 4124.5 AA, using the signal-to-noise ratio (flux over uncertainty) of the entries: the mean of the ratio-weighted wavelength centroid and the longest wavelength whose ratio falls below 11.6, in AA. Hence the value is 4129.6 AA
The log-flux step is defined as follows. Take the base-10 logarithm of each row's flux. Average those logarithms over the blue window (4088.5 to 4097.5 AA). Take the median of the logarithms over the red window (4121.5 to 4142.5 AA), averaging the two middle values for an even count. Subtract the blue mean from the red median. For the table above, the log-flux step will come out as -0.046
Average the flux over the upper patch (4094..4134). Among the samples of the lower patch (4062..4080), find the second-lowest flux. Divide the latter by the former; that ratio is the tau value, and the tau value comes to 0.92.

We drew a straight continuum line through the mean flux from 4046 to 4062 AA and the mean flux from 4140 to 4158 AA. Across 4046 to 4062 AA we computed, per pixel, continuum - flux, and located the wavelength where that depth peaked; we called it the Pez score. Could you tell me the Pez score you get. 4060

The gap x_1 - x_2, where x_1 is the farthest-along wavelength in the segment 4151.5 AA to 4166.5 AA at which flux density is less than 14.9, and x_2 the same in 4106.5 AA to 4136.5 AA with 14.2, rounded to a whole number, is 30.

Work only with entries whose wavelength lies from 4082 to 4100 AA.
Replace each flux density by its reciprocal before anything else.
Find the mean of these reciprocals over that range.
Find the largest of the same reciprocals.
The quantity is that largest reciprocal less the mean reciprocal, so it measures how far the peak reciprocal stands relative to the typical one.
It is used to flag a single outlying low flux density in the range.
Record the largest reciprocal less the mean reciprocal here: 0.0077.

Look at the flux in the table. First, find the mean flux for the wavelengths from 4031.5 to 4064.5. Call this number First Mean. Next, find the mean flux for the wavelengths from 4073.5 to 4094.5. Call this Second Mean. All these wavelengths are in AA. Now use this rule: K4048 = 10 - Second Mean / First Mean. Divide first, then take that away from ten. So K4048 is 8.89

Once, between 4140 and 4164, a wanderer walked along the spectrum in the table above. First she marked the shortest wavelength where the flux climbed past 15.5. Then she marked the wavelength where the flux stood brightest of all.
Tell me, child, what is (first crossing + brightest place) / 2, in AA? 4150.0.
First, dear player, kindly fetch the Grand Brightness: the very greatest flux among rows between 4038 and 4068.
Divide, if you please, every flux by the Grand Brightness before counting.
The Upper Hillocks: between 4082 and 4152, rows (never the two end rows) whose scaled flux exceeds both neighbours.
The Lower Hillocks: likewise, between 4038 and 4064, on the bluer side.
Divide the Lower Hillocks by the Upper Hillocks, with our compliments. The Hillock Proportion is 0.17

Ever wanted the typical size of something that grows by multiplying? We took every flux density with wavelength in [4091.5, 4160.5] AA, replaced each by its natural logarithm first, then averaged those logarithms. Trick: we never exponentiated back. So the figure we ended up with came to 2.69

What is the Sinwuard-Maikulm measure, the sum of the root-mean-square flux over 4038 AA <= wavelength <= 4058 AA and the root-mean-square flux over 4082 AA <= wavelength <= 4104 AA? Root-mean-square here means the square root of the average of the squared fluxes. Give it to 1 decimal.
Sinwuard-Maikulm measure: 29.6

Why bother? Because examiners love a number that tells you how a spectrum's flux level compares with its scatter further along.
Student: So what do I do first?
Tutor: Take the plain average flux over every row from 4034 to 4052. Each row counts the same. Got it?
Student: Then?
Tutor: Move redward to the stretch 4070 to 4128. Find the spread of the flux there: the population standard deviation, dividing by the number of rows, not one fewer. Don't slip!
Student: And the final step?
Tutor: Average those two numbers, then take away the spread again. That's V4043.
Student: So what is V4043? 6.5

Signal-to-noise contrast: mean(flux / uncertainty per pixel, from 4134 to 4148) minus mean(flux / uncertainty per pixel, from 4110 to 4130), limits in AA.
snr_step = -0.7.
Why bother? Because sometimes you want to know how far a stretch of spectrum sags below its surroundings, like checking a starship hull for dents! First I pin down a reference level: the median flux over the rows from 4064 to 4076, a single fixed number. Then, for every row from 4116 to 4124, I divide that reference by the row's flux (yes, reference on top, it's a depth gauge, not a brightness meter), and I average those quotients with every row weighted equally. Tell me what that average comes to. 0.94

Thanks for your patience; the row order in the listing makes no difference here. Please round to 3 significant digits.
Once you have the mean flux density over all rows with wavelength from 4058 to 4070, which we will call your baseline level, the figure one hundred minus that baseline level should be 86.3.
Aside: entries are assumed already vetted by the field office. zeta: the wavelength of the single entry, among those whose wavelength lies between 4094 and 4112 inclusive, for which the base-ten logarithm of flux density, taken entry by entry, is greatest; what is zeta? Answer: 4111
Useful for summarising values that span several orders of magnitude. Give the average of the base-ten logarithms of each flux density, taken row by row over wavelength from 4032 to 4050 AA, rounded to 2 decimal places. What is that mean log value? 1.14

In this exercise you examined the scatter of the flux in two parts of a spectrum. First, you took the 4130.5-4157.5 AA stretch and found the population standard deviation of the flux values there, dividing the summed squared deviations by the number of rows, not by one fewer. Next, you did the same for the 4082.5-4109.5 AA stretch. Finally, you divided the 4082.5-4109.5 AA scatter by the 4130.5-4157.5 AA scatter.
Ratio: 0.94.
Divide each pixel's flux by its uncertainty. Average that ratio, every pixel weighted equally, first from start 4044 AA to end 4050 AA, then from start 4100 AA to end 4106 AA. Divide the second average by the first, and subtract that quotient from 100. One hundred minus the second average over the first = 99.0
